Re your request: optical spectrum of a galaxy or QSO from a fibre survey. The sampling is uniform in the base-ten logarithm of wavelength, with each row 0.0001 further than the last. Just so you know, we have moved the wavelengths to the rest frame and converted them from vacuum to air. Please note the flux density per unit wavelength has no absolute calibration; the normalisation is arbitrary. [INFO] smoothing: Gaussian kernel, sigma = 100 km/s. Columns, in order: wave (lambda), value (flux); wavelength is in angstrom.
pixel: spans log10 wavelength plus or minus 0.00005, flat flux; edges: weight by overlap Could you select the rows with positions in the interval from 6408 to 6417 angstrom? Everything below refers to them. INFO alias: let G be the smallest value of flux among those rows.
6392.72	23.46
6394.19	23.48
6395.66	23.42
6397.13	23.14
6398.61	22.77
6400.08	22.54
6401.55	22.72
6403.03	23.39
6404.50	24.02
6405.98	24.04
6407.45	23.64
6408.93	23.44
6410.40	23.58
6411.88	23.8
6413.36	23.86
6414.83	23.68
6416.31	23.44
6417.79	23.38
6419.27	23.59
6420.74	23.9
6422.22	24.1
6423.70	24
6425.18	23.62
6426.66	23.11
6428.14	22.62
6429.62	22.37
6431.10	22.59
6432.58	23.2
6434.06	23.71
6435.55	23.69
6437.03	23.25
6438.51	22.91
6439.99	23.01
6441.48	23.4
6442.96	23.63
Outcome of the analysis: 23.44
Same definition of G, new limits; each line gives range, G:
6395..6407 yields 22.54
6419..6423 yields 23.59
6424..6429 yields 22.62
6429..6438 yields 22.37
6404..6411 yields 23.44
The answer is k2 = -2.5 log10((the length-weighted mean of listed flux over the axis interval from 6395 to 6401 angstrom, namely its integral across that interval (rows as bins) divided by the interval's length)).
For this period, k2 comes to -3.40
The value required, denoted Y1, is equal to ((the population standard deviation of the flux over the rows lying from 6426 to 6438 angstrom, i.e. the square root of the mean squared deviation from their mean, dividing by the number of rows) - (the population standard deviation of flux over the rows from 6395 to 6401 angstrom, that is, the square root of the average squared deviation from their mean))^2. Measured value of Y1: 0.018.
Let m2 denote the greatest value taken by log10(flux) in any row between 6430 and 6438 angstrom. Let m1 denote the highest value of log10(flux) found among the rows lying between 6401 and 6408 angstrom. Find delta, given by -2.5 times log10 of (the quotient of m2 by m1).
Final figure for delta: 0.0047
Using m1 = 1.38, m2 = 1.37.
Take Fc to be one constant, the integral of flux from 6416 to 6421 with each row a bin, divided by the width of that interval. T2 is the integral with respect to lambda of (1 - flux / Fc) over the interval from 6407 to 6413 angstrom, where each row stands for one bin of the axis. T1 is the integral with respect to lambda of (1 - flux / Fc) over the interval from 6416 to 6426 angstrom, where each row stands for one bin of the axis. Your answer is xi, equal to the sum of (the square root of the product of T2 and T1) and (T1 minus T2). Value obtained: -0.02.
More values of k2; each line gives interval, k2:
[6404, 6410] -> -3.44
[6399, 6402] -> -3.39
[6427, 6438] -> -3.41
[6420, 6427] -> -3.44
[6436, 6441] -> -3.41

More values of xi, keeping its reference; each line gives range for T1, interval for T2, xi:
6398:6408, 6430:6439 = 0.10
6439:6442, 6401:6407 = 0.06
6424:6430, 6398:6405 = 0.13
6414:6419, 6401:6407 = 0.02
